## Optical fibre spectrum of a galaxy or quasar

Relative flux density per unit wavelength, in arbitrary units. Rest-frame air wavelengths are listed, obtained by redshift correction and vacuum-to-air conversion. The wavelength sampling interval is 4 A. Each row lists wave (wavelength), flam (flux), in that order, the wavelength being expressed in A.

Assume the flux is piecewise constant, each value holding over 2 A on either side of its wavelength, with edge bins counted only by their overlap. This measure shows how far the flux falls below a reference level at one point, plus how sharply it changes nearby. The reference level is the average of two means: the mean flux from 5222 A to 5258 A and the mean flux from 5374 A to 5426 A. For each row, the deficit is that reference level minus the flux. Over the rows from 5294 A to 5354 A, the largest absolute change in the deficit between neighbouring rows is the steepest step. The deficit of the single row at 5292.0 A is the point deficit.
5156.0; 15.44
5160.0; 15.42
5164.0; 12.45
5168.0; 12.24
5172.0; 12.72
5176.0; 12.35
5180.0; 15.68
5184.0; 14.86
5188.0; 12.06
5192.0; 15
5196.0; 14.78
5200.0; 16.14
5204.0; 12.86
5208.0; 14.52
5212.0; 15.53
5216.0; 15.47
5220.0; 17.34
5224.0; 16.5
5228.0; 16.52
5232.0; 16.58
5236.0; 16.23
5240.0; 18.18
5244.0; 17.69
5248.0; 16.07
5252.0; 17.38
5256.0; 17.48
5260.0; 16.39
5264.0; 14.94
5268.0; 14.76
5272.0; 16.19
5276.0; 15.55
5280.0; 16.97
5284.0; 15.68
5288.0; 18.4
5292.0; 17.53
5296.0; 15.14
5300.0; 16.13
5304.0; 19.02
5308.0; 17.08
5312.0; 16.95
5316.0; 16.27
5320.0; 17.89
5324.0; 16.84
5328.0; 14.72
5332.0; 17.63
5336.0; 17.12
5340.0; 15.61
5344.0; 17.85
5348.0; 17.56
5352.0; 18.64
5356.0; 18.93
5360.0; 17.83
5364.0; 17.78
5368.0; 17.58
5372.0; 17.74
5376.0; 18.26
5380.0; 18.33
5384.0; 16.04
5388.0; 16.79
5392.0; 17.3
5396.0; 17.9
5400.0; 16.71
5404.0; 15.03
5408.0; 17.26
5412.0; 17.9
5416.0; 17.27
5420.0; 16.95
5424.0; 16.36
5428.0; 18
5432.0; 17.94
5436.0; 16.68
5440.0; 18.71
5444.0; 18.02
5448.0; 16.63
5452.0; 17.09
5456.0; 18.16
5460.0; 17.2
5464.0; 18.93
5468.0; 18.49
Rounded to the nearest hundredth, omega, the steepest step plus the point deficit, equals 2.40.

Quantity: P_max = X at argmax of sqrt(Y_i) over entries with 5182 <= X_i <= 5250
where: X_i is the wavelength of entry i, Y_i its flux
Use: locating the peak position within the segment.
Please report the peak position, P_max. 5240.0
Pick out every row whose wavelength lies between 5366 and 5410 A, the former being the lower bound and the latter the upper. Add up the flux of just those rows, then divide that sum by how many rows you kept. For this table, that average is 17.2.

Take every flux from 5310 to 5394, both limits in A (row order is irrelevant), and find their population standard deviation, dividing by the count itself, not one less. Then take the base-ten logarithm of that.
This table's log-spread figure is 0.00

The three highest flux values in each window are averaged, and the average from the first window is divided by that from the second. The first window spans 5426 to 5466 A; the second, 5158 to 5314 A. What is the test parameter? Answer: 1.00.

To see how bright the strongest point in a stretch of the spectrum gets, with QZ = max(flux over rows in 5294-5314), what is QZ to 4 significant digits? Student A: 19.02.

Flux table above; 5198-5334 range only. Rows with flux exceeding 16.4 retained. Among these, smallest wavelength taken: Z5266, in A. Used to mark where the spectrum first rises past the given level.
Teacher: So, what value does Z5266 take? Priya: 5220.0 A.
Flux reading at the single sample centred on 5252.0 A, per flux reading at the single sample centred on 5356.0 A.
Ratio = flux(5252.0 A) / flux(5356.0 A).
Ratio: 0.92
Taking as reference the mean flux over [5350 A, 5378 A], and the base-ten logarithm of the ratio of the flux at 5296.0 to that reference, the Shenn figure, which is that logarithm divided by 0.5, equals -0.16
